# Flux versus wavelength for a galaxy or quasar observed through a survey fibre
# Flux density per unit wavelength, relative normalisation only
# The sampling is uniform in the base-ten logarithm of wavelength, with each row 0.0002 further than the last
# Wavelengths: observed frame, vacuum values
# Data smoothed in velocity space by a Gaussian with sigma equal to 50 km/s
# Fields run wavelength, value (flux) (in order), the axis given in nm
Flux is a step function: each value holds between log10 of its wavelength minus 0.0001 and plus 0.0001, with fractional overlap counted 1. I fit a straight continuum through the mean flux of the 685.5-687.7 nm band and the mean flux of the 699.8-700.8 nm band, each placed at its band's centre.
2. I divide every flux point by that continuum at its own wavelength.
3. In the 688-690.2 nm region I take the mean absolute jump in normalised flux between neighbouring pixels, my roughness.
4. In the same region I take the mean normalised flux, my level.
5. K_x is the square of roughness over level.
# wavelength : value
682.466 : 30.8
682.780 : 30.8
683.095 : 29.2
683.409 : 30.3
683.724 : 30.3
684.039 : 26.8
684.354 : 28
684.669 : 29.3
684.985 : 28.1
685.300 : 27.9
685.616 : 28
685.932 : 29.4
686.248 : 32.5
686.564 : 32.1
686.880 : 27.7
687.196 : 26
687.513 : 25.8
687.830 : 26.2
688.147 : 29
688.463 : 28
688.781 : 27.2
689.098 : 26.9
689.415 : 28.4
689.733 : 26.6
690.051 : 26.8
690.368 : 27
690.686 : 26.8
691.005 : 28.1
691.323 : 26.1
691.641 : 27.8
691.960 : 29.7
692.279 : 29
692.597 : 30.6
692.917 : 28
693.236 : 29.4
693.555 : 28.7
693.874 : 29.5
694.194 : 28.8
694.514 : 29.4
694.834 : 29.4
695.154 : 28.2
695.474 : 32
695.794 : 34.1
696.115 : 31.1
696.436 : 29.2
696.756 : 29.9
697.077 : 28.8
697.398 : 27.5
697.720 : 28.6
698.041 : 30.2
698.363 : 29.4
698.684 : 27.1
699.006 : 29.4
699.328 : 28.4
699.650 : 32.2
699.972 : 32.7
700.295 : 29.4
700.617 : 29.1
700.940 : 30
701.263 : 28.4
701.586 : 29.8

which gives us 0.0012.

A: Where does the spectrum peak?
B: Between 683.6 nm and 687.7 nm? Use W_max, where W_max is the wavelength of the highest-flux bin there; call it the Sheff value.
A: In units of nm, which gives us 686.248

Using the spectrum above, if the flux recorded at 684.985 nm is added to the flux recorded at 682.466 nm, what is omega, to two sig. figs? 59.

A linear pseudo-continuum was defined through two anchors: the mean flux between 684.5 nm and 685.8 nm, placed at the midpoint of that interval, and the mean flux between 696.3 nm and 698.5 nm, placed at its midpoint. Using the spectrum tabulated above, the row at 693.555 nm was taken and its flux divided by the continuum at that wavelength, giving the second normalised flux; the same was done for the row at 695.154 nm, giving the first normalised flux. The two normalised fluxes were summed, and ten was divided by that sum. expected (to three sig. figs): 5.08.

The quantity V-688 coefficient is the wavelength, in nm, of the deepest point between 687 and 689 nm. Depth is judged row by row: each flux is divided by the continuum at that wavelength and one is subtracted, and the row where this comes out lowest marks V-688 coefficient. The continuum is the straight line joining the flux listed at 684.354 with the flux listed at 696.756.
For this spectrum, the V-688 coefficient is 687.513 nm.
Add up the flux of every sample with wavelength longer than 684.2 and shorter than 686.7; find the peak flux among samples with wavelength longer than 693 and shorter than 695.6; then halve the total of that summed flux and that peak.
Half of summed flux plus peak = 134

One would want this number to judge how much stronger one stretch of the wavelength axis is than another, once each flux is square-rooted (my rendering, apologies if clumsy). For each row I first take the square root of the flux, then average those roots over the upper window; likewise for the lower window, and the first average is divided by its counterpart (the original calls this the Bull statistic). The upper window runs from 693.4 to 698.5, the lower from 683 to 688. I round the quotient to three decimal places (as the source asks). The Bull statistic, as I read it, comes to 1.019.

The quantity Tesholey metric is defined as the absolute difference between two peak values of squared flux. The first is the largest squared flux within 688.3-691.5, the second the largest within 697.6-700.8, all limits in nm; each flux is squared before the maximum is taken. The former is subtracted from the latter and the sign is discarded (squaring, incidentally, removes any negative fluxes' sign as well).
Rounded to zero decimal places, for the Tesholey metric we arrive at 263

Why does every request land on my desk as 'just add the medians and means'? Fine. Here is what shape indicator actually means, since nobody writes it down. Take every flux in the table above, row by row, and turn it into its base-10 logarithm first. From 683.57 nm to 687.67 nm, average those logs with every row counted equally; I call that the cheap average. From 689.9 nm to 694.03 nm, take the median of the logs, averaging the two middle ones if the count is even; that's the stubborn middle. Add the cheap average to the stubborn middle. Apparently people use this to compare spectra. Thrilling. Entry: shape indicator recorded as 2.90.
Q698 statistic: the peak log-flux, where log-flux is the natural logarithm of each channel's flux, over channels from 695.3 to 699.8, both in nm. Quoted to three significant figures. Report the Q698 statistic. 3.53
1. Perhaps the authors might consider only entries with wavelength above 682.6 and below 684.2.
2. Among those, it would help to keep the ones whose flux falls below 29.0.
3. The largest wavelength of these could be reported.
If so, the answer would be 684.039 nm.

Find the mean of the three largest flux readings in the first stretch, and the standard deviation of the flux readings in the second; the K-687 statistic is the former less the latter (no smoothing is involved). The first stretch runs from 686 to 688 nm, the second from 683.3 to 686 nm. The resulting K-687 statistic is 29.6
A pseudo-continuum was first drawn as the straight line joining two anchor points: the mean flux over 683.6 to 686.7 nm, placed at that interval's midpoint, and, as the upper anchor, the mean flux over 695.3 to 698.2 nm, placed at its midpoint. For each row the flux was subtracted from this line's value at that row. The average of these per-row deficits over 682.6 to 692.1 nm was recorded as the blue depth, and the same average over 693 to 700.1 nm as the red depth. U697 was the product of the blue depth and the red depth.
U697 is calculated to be 0.5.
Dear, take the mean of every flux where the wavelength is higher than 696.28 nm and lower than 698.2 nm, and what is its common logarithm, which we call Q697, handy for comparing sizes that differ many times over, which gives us 1.46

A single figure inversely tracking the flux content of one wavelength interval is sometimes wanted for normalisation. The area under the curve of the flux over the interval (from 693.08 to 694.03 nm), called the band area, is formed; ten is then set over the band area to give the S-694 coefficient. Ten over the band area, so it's 0.36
